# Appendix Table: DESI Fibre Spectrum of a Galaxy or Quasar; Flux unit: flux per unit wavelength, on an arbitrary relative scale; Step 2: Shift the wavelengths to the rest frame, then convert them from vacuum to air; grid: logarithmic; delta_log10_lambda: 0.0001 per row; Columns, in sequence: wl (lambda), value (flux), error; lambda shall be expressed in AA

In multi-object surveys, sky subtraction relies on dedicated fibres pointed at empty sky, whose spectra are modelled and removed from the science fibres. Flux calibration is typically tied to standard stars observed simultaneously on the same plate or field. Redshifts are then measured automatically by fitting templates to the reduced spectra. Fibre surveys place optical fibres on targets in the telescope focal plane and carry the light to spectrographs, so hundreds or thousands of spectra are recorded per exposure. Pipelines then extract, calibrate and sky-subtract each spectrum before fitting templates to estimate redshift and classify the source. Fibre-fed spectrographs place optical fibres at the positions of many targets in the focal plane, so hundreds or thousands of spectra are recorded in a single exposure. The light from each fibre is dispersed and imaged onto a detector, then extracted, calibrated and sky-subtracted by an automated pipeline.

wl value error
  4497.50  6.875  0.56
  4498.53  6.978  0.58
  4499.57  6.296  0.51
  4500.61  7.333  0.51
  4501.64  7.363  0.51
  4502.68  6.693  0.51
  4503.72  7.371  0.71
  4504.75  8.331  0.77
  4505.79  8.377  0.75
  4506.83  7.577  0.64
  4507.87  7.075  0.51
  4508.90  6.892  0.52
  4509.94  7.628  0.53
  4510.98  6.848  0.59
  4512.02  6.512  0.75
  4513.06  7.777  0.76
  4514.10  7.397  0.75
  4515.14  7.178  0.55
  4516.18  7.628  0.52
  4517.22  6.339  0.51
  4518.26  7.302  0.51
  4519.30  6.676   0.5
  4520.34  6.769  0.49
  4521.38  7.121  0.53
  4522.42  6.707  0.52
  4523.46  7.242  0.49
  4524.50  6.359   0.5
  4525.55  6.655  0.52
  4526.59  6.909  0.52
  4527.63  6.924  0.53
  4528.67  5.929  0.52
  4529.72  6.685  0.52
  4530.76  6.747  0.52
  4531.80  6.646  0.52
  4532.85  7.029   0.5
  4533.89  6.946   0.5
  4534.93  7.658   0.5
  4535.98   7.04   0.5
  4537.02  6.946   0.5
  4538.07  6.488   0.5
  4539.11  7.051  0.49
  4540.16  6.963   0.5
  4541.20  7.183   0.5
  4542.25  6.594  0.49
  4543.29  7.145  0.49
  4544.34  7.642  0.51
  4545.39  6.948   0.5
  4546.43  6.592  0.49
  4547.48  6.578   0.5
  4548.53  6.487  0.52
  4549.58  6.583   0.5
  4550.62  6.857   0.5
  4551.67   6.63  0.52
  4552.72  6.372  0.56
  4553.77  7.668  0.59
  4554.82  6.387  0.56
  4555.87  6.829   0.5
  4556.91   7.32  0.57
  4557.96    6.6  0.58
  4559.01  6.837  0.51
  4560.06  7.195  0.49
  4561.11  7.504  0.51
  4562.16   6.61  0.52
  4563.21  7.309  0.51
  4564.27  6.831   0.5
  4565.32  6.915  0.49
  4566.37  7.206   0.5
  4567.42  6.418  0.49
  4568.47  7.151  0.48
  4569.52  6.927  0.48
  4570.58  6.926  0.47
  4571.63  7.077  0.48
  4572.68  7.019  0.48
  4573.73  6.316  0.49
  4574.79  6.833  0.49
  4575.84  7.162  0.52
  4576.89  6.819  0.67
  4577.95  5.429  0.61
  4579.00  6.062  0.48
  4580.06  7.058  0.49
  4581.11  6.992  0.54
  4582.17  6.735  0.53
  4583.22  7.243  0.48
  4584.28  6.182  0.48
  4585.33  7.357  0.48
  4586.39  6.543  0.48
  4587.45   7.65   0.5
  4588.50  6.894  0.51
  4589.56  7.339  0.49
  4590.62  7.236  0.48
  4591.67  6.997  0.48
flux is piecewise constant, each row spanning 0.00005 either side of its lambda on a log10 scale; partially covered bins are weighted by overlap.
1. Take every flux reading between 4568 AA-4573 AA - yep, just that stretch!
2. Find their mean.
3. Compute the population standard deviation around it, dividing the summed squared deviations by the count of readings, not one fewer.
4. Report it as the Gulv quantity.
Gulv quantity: 0.09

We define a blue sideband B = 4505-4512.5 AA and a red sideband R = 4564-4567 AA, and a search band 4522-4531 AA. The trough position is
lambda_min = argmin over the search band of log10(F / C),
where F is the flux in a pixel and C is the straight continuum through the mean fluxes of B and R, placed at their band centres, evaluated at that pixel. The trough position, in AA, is 4528.67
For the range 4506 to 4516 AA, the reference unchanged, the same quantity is 4512.02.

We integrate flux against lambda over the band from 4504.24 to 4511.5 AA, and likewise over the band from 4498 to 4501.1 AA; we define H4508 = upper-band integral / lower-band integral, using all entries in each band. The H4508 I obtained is 2.6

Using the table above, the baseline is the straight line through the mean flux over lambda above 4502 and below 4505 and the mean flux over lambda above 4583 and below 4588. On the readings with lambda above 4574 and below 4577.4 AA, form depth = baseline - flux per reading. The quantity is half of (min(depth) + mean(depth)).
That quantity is 0.00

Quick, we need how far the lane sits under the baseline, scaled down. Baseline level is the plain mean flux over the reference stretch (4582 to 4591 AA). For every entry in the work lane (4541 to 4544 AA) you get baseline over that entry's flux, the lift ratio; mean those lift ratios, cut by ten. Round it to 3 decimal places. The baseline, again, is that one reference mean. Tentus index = 0.101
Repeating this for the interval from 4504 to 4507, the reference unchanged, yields 0.087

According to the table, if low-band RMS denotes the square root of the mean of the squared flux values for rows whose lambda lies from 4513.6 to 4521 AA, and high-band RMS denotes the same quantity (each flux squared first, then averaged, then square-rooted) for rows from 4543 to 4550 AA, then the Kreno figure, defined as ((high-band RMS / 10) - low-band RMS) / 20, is -0.318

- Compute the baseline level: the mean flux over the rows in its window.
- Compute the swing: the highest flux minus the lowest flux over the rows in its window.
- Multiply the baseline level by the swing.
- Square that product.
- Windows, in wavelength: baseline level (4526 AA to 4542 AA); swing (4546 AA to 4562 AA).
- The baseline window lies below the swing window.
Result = 79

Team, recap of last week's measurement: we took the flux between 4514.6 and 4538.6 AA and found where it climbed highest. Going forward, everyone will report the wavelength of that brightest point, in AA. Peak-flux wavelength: 4534.93 AA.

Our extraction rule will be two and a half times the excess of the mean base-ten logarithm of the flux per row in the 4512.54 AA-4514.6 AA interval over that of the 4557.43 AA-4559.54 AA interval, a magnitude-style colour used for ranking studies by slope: 0.132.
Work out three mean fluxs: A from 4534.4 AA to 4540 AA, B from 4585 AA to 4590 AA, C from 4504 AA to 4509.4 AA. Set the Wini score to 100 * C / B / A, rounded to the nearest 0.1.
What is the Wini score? 15.2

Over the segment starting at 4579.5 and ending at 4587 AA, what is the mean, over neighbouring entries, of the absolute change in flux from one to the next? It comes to 0.65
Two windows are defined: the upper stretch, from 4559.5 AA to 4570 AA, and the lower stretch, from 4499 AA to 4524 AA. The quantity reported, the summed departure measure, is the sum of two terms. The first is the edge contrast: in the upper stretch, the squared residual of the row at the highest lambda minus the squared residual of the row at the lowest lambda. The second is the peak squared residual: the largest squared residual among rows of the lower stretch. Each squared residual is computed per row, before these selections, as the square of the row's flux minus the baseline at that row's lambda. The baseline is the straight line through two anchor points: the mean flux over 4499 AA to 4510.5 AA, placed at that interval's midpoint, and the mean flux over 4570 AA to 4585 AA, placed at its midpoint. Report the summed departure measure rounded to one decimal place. 1.1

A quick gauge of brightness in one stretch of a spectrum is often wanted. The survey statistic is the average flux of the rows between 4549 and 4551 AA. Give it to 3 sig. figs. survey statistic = 6.72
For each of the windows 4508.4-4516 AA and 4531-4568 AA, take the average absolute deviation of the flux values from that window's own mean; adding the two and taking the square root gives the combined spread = 0.81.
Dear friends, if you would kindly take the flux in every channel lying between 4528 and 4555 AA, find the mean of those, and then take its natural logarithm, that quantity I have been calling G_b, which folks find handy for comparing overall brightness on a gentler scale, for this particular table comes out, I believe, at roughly 1.92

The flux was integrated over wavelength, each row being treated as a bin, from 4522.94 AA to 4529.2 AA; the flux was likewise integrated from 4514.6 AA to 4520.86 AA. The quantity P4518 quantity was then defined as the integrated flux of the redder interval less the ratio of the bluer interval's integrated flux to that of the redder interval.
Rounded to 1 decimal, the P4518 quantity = 40.7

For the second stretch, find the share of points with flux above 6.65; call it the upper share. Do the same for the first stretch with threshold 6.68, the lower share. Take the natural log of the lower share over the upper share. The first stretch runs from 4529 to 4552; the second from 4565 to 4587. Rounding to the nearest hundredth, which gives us -0.12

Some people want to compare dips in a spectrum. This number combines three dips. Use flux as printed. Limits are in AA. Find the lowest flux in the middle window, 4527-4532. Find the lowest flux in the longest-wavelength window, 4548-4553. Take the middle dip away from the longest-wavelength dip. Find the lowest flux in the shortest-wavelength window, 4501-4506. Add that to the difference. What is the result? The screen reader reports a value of 7.14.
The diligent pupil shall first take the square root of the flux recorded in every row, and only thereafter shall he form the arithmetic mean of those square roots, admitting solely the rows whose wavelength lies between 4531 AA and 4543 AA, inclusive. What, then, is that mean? 2.64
